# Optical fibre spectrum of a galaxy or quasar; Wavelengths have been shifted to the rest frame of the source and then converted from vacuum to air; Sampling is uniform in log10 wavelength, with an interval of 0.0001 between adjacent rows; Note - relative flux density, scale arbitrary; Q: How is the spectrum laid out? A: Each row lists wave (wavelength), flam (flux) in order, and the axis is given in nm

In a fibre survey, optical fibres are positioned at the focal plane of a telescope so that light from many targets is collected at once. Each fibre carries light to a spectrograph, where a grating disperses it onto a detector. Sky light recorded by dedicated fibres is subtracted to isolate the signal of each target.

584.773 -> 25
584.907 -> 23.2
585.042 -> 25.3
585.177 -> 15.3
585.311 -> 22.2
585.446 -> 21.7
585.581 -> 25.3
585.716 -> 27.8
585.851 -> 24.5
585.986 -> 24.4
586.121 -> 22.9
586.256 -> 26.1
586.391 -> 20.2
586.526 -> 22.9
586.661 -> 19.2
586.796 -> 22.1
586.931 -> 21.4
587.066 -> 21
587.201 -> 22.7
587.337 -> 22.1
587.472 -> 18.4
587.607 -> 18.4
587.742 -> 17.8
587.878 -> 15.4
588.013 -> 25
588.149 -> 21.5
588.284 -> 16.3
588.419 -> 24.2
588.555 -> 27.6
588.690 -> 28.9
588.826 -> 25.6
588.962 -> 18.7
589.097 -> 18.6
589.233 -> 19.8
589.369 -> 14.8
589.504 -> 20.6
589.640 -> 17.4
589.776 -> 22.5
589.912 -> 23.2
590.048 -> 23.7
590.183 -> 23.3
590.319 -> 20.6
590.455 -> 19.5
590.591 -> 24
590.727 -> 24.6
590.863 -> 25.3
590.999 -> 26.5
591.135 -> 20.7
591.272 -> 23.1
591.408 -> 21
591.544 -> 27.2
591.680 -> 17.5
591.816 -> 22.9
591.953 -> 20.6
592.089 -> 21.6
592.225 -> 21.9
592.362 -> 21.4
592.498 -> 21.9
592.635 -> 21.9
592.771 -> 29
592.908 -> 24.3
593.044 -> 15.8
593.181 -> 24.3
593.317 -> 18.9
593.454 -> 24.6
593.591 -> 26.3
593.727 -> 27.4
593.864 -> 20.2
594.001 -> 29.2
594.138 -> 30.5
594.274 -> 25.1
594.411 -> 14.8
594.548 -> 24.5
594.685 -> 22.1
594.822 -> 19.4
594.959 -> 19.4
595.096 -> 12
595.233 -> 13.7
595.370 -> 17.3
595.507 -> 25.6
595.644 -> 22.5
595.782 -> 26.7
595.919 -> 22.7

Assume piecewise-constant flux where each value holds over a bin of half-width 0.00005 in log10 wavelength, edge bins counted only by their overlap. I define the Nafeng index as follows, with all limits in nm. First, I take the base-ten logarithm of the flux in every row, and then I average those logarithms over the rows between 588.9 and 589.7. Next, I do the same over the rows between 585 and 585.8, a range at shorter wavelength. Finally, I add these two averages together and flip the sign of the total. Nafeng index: -2.61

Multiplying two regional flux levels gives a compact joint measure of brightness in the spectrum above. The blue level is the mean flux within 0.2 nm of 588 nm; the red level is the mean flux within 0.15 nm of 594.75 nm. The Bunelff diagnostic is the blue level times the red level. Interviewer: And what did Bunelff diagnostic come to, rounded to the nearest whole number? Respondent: 428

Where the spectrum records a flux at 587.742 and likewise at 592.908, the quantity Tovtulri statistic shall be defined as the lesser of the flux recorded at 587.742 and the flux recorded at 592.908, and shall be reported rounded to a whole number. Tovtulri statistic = 18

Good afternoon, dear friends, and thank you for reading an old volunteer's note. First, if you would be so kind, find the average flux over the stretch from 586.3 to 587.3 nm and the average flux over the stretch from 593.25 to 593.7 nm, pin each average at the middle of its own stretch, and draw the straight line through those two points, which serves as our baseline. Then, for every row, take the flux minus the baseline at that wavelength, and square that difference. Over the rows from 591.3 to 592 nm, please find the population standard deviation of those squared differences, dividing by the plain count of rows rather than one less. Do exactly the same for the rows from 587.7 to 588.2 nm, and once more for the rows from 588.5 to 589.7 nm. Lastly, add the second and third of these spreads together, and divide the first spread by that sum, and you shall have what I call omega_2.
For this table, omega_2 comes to 0.34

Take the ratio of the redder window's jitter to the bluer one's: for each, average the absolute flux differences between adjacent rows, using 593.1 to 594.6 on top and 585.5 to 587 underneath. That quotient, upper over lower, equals 2.1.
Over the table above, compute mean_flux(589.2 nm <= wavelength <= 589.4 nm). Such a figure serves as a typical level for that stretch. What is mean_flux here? 17.3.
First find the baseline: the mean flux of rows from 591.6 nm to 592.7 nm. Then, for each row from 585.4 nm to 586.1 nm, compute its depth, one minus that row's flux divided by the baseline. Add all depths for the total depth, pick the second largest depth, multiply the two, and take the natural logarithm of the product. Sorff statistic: -2.1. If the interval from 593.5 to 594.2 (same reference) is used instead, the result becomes -1.2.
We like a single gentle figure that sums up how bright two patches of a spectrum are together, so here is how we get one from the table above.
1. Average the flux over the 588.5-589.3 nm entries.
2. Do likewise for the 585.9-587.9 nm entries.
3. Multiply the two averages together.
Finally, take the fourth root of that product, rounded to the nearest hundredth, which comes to 4.70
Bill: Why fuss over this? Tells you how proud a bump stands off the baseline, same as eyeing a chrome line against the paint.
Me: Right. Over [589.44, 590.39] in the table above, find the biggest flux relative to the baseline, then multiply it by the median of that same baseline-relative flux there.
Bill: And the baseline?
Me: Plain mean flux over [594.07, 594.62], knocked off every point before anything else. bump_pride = 0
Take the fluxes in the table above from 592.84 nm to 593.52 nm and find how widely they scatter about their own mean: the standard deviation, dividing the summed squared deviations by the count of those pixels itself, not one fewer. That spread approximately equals 3.6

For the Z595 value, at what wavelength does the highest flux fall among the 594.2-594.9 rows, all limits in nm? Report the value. 594.274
